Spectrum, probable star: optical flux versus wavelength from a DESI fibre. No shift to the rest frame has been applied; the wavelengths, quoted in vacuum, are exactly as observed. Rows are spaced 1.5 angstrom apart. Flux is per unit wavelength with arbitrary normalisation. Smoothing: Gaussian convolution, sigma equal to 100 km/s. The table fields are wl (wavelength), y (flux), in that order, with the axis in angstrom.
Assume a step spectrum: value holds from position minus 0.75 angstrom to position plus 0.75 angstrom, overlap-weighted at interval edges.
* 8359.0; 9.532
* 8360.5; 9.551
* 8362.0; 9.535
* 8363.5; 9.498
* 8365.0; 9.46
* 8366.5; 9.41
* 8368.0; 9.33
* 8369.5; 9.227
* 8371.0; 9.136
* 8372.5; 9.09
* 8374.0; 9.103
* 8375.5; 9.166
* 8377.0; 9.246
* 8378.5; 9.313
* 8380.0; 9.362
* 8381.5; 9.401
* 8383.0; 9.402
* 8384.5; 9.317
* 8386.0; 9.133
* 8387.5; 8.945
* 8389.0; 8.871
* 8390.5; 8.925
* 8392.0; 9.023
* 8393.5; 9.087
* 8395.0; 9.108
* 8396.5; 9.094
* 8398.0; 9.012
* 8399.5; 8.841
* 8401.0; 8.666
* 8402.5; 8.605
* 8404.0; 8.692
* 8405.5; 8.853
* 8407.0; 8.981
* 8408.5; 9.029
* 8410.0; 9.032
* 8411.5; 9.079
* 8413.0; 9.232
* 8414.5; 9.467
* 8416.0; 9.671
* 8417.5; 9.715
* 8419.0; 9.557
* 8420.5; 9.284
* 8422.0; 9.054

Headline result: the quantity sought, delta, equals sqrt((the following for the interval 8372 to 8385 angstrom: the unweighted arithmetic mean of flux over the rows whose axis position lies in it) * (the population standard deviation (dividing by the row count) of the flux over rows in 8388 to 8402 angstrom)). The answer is 1.13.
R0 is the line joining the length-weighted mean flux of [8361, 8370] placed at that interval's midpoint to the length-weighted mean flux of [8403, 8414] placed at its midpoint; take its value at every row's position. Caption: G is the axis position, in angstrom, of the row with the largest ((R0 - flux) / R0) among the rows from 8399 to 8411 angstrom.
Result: 8402.5 angstrom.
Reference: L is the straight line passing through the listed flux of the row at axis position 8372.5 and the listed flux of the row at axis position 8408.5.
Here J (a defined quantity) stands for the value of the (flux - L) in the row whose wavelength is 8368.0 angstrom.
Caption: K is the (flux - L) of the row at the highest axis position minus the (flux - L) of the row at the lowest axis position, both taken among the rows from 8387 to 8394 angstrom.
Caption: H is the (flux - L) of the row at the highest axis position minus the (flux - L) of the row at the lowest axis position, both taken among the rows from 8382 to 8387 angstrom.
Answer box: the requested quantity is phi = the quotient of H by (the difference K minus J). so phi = 3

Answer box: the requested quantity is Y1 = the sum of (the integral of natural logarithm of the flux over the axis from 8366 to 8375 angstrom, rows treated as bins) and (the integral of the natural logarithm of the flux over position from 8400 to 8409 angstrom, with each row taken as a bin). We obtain 40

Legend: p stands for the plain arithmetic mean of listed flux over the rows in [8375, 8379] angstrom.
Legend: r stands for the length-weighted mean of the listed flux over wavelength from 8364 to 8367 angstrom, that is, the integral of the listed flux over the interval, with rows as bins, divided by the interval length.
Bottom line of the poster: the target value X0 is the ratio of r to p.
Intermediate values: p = 9.24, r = 9.44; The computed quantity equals 1.02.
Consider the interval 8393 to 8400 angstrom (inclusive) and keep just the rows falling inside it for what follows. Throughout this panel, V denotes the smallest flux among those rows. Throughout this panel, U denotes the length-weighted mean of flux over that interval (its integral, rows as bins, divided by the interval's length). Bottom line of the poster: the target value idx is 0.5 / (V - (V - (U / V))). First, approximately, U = 9.03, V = 8.841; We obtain 0.489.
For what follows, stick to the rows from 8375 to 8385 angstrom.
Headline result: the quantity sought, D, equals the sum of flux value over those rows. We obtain 65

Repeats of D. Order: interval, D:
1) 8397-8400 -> 18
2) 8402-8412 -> 62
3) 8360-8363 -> 19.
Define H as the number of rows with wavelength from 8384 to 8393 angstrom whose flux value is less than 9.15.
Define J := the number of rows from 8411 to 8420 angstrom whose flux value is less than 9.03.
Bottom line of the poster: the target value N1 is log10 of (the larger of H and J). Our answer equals 0.70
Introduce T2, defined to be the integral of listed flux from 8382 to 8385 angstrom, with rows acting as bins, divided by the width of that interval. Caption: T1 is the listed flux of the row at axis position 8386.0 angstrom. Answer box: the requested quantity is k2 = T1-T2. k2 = -0.23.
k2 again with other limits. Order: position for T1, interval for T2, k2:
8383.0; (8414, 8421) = -0.15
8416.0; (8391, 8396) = 0.60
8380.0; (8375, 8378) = 0.14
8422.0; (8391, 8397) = -0.02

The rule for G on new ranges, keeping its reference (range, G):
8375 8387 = 8375.5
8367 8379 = 8372.5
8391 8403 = 8402.5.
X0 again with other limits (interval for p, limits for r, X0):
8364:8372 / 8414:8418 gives 1.03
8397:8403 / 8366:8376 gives 1.05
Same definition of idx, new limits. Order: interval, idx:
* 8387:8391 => 0.498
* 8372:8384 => 0.491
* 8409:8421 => 0.482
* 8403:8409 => 0.490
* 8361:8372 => 0.488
